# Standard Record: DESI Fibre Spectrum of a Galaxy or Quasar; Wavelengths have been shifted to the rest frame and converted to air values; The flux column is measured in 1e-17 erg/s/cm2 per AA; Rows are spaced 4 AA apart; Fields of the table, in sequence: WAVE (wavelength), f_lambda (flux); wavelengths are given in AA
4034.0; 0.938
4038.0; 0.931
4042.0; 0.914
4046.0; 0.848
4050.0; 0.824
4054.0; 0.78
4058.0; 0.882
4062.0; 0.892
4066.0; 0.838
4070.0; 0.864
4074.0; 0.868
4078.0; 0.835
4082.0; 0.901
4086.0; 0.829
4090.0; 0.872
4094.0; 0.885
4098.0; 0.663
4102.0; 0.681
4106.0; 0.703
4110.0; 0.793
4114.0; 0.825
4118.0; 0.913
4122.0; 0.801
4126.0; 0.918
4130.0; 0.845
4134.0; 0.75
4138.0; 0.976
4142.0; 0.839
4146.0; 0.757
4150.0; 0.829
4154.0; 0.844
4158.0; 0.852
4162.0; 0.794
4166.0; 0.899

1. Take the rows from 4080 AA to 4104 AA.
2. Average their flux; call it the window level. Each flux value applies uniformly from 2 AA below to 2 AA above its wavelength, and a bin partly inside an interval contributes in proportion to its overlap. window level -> 0.805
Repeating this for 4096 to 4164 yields 0.811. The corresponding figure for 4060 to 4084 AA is 0.866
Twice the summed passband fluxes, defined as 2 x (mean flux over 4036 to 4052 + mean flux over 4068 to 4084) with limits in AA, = 3.49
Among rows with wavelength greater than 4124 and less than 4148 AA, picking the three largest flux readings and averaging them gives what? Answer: 0.913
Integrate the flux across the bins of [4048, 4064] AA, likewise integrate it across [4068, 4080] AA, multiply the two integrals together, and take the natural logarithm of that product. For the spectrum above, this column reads 4.9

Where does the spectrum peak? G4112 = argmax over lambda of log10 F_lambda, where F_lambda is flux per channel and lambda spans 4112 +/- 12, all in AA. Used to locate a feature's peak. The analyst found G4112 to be 4118.0 AA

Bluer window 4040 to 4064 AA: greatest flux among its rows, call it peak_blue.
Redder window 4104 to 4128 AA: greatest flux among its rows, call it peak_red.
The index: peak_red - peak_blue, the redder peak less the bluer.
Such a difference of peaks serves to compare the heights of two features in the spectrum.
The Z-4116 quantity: 0.00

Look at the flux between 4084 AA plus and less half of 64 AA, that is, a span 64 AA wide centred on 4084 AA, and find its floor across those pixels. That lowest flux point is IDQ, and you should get 0.663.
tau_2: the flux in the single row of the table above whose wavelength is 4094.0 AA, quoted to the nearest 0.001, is 0.885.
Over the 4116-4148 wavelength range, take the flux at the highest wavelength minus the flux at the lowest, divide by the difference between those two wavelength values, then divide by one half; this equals -0.011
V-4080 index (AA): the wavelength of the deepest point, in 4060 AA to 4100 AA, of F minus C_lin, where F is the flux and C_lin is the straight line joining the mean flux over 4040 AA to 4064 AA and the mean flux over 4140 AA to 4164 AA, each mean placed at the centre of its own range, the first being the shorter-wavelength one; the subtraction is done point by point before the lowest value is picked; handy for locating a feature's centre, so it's 4098.0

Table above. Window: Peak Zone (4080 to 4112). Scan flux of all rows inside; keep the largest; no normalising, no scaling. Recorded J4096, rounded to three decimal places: 0.901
